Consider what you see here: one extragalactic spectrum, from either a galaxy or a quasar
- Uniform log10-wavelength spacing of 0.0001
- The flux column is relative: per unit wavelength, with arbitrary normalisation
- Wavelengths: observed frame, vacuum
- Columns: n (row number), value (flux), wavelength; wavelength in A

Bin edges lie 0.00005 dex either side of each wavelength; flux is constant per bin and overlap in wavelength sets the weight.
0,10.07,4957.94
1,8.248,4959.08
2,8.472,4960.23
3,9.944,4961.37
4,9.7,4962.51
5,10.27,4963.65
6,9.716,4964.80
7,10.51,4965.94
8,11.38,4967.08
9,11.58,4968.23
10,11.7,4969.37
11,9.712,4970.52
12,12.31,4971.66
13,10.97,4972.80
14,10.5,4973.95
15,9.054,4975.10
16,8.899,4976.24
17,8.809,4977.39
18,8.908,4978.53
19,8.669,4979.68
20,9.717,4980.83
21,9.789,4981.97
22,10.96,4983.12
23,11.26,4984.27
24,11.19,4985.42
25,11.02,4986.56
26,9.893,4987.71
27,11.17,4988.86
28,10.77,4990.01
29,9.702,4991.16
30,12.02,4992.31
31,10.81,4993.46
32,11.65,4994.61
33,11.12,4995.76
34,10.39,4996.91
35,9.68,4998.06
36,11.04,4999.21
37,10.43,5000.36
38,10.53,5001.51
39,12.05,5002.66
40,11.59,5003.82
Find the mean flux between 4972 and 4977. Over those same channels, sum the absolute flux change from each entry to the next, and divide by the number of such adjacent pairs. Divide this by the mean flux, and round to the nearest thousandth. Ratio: 0.070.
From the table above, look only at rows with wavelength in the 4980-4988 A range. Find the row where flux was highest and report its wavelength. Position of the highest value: 4984.27 A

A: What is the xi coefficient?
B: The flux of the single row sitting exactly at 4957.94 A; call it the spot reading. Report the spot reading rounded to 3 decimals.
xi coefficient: 10.070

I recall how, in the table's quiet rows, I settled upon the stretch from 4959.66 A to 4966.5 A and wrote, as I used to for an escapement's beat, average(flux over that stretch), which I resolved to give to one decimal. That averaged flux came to 9.8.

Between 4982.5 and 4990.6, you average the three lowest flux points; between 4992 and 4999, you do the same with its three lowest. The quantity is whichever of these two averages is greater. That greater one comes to 10.5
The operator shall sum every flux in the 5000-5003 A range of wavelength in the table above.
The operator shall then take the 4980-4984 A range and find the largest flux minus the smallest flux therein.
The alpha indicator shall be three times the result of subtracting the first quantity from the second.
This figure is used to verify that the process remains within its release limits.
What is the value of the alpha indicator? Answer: -95.3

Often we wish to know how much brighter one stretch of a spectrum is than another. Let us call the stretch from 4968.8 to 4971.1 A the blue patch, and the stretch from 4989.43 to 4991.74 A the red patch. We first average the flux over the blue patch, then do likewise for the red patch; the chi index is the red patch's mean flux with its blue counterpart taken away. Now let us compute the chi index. -0.5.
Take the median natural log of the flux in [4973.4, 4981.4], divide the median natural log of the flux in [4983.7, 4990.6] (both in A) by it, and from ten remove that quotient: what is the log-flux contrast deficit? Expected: 8.90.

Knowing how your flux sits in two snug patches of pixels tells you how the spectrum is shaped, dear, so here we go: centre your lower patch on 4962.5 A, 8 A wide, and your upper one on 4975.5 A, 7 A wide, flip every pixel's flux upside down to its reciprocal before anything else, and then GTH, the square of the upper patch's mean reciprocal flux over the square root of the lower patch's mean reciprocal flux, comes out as 0.034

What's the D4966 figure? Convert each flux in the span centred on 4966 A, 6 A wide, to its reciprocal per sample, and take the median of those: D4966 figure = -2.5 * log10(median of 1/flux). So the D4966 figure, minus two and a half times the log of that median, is 2.55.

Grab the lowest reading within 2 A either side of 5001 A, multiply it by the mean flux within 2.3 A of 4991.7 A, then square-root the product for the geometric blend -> 10.6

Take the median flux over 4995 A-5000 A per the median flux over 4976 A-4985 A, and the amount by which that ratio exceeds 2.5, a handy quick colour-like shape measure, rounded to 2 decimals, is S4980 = -1.35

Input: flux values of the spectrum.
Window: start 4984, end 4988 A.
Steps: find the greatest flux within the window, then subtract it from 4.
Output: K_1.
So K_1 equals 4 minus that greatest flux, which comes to -7.3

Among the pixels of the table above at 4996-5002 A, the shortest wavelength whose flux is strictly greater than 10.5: 4999.21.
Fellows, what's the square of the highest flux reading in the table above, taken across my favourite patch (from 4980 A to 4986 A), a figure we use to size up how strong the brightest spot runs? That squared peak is 127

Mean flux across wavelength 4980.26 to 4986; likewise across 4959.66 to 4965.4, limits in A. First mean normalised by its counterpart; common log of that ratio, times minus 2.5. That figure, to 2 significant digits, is -0.10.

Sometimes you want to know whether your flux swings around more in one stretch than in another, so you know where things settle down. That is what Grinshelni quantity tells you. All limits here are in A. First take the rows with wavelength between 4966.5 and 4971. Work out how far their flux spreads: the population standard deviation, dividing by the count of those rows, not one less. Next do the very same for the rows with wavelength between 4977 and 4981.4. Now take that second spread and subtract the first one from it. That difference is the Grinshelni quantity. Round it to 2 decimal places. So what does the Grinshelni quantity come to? -0.40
